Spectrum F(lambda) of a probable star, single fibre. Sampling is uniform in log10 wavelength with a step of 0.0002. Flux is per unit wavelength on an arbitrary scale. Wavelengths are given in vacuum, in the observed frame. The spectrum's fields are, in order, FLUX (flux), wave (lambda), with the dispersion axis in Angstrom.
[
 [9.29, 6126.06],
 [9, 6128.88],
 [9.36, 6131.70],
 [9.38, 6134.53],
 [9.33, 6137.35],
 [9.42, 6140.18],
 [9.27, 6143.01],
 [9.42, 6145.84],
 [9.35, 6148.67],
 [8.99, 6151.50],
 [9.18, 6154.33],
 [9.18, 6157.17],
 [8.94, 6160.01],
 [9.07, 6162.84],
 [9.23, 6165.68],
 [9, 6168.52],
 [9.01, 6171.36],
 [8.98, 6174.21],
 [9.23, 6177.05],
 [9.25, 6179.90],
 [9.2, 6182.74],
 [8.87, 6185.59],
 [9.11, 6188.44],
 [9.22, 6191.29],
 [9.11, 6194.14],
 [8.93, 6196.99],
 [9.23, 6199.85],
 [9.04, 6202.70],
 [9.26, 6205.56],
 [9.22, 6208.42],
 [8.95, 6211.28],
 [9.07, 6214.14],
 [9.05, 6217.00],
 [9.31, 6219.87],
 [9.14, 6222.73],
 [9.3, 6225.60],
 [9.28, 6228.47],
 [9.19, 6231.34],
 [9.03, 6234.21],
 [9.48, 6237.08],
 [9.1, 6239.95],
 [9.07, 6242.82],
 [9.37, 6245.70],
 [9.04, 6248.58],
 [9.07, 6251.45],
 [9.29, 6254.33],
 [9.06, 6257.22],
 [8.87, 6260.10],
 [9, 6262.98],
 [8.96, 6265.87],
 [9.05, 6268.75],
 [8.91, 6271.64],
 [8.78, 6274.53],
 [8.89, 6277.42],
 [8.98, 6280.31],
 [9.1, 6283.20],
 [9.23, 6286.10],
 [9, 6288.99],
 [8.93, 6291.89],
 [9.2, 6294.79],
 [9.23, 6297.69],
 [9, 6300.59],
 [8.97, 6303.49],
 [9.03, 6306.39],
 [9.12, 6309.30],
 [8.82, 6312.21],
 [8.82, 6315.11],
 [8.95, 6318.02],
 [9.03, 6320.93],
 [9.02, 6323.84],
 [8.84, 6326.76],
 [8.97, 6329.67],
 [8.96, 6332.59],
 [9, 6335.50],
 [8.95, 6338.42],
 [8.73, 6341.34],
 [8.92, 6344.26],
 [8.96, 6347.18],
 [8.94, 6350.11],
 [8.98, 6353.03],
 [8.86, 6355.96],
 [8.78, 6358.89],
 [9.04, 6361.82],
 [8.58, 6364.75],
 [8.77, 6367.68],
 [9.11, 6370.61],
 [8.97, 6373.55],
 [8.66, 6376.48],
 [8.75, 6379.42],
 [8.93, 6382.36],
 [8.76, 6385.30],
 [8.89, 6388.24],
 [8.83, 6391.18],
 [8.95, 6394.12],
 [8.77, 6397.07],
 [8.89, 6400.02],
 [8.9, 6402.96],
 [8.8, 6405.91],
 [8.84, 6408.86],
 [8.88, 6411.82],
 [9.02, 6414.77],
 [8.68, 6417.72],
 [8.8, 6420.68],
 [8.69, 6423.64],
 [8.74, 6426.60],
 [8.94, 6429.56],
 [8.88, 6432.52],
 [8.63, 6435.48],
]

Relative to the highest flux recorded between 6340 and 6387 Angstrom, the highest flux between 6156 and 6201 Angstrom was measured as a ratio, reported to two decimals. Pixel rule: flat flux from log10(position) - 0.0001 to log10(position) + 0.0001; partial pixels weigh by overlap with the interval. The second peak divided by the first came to 1.02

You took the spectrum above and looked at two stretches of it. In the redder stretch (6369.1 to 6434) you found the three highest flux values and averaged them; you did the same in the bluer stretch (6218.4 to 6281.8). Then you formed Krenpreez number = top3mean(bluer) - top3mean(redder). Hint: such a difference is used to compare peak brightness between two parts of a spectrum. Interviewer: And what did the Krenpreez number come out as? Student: 0.35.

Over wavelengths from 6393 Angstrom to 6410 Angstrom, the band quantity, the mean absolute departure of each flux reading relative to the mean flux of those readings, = 0.055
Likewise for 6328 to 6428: 0.103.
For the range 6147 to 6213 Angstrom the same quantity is 0.116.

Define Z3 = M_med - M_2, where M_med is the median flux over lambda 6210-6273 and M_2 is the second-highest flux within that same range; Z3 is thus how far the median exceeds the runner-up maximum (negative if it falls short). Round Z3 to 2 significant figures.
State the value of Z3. -0.30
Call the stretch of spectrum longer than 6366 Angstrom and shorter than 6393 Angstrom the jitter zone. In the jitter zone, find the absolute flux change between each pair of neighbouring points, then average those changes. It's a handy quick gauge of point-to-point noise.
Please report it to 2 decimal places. 0.18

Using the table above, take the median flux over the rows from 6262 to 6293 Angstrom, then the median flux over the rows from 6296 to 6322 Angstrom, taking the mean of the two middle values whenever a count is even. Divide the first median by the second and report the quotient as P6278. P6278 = 1.00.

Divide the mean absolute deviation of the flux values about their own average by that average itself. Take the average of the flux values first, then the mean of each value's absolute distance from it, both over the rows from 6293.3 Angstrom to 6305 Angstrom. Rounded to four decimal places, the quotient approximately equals 0.0126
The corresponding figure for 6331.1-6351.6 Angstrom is 0.0063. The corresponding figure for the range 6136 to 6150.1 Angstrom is 0.0053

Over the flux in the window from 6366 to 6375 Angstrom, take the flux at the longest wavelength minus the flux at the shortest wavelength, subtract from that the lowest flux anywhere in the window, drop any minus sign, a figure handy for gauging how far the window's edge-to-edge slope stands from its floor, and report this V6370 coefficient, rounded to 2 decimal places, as 8.57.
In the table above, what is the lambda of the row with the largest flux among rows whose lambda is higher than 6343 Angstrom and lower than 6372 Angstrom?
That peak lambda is 6370.61 Angstrom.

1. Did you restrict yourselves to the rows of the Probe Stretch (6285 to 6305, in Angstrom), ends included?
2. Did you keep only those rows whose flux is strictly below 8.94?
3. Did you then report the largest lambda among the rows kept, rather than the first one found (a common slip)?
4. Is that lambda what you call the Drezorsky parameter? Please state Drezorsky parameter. 6291.89 Angstrom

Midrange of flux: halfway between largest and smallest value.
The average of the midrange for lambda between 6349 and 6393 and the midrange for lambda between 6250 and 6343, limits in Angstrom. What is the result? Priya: 8.93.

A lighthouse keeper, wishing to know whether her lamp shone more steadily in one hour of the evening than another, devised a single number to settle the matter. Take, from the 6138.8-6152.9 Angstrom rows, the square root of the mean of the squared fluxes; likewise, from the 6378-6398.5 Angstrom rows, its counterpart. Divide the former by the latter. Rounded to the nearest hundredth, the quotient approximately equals 1.05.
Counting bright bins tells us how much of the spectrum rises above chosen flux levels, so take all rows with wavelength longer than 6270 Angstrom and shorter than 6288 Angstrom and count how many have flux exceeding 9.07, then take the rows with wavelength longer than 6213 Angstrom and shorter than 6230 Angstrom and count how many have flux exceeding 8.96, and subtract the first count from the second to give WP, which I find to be 4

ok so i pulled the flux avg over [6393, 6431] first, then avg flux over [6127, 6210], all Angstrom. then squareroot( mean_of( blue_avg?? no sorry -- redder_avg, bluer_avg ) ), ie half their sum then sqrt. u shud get 3.00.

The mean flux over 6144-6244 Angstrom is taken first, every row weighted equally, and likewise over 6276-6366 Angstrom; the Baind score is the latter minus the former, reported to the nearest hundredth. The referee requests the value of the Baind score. -0.18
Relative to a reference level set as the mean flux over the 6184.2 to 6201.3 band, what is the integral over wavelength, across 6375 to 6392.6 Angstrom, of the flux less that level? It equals -4.9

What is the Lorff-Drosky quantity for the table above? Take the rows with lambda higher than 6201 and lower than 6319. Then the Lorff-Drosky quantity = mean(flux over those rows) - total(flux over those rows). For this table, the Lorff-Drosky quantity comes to -363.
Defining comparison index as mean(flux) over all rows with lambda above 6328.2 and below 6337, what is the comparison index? 8.98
